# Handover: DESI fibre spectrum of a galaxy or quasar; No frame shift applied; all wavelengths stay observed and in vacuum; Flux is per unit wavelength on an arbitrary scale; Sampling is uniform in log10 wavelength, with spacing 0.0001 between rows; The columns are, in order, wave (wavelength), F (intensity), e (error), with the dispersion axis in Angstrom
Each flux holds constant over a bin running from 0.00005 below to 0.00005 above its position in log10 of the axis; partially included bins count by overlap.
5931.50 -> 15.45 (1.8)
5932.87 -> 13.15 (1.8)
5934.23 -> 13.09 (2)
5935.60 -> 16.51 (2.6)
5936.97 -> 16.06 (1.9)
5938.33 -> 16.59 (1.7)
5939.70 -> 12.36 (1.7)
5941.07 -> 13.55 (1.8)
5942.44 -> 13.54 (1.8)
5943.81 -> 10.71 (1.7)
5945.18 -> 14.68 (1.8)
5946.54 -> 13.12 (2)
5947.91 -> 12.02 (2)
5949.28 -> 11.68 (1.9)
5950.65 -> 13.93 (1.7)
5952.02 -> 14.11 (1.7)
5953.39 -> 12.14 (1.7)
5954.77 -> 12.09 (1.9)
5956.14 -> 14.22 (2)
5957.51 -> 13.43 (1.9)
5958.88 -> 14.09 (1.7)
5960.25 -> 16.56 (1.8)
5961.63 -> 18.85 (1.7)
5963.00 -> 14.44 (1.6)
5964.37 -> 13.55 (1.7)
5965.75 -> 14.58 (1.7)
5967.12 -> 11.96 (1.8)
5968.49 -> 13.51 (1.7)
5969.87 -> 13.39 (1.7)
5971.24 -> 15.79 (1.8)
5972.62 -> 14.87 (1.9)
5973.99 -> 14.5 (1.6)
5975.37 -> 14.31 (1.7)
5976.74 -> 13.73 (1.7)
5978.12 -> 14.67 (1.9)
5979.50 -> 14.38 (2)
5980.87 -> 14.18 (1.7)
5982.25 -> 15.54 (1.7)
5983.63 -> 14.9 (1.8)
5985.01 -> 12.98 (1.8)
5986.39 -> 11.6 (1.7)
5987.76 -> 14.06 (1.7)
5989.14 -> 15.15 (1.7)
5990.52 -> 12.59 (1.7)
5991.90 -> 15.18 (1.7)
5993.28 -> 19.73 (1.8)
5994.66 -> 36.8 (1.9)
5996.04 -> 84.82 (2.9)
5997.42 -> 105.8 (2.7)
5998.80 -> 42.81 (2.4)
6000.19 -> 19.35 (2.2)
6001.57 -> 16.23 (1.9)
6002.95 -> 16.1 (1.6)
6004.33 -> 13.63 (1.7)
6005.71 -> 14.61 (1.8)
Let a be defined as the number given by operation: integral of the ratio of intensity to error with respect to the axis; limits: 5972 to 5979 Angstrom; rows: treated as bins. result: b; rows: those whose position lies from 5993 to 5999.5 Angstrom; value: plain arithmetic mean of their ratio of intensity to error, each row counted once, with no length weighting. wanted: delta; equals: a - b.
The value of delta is 34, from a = 57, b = 23.3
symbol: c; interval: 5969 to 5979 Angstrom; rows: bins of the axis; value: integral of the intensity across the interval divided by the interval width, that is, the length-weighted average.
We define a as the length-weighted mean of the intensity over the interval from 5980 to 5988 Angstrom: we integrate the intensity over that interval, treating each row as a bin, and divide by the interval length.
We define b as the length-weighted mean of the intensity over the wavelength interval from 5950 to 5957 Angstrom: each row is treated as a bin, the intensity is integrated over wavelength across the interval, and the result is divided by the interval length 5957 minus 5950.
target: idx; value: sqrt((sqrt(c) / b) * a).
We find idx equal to 2.0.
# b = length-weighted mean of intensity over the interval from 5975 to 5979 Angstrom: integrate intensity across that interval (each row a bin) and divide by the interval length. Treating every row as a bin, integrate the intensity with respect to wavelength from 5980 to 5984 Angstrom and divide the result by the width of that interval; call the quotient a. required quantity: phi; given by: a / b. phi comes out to 1.04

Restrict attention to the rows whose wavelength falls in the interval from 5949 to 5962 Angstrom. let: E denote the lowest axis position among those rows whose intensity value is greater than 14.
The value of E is 5952.02 Angstrom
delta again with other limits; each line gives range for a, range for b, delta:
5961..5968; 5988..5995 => 49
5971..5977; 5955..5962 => 42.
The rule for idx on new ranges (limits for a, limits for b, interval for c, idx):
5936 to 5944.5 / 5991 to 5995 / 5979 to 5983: 1.5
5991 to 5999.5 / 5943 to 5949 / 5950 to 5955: 3.8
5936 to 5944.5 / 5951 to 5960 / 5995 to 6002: 2.8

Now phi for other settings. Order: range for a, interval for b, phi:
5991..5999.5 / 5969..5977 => 3.45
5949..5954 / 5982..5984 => 0.86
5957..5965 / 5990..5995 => 0.75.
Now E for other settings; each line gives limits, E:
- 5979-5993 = 5979.50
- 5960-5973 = 5960.25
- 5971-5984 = 5971.24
